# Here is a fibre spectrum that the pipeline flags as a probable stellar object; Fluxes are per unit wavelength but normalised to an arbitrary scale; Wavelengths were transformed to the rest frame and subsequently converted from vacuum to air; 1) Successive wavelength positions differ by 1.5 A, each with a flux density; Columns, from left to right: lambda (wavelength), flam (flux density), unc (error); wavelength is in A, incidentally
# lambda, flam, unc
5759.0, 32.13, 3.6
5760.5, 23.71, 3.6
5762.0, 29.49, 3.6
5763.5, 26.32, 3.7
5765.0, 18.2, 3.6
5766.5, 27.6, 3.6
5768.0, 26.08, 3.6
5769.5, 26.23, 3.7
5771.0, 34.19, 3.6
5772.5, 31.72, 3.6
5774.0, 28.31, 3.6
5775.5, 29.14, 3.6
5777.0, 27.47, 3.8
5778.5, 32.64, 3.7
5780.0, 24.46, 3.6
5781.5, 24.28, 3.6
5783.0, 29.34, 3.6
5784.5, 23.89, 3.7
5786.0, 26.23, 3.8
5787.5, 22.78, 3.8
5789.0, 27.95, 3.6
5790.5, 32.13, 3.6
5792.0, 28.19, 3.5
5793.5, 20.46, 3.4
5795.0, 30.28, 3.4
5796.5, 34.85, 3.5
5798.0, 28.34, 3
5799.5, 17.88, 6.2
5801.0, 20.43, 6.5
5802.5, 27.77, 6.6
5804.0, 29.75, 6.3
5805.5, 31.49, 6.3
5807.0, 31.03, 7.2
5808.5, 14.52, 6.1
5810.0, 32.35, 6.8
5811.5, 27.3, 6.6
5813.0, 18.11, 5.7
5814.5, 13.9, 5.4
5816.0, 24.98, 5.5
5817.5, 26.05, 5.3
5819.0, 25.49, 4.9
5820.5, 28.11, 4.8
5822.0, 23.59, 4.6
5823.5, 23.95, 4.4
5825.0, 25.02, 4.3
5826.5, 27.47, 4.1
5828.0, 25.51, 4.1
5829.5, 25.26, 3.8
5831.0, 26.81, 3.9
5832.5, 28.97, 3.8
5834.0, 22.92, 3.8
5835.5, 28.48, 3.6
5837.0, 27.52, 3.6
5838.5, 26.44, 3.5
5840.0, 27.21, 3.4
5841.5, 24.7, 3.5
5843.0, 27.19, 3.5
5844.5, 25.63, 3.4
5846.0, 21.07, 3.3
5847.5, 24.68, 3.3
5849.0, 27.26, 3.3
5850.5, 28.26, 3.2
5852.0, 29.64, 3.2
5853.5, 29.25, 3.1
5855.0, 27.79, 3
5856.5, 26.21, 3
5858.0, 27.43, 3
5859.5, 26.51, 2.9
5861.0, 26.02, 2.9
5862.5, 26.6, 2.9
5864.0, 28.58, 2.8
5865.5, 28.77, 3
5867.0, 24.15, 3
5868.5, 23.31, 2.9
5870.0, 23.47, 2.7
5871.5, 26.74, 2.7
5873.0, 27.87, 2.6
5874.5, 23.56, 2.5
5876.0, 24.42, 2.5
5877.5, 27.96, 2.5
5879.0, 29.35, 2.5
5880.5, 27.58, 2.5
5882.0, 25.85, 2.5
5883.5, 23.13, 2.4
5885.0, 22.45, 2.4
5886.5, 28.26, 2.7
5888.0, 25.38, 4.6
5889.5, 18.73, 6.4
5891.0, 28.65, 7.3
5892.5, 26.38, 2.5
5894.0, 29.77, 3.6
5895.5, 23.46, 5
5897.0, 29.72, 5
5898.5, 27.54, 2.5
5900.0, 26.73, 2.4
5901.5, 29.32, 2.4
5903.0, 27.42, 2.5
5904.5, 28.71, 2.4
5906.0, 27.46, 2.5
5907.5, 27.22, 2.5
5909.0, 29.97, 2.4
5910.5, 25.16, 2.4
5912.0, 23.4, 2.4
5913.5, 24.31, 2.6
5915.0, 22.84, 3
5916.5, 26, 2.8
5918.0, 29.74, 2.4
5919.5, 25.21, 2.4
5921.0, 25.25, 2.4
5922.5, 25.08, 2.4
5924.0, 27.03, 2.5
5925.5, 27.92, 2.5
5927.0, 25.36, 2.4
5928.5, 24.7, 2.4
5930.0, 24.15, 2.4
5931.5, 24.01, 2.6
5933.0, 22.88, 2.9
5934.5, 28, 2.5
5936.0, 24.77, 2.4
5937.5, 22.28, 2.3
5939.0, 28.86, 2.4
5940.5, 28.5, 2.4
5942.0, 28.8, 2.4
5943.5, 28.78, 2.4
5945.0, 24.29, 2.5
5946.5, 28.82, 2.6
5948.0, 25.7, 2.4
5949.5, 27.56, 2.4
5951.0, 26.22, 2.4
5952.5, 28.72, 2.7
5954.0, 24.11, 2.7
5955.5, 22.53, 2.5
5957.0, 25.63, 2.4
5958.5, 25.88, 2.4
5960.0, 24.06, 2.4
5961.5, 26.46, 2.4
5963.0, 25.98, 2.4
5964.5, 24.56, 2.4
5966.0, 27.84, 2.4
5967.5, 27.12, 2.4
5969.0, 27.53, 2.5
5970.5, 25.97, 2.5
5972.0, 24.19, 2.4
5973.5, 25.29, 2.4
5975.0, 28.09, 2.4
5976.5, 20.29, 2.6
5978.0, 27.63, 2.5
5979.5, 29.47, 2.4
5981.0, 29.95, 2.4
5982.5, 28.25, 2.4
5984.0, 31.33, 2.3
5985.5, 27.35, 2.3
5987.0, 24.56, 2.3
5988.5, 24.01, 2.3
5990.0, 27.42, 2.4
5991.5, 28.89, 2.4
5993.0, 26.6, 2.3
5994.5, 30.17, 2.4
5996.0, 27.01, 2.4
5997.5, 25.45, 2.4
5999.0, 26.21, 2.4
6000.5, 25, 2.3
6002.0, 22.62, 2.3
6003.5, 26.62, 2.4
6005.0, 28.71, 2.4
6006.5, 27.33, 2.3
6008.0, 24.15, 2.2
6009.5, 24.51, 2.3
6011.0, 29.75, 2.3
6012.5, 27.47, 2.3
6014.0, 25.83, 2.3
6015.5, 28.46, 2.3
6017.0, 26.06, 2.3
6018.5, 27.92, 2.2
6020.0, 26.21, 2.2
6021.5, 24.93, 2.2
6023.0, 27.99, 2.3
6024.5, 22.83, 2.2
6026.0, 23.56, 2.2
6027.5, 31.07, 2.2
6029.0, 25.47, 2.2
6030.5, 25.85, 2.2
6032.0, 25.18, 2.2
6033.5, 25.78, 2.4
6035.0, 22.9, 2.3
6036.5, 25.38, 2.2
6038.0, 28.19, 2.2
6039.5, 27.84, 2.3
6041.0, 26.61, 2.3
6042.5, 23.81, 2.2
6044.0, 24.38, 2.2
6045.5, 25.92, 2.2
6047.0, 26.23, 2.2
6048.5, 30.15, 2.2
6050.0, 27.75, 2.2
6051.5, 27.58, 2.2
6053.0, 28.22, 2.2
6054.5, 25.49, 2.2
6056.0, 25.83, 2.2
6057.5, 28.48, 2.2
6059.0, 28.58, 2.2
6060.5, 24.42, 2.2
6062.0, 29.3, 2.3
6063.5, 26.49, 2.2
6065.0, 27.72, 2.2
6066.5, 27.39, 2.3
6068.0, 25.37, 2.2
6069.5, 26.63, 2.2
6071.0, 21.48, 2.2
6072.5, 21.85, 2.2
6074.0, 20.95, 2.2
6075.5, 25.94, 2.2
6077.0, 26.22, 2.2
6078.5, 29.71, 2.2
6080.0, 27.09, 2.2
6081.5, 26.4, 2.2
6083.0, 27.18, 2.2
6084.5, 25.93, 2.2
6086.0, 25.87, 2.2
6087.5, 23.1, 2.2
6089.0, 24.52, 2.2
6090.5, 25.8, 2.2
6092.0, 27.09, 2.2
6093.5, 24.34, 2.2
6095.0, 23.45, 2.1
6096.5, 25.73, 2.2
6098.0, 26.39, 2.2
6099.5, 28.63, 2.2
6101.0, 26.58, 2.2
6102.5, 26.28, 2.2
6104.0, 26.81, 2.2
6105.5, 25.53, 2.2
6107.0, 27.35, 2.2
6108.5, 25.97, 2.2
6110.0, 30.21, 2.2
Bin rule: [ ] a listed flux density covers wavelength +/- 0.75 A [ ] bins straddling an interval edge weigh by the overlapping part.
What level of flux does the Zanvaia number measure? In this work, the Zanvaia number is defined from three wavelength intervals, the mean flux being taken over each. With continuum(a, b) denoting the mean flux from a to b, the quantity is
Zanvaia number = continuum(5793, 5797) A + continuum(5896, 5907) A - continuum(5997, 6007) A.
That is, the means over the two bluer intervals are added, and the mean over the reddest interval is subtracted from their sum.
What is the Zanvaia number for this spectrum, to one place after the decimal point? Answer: 30.7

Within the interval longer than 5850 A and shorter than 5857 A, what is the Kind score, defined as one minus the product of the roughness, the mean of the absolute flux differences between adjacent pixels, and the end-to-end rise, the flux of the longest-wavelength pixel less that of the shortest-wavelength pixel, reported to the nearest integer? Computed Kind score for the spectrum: 3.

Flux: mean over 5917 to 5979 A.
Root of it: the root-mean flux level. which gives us 5.10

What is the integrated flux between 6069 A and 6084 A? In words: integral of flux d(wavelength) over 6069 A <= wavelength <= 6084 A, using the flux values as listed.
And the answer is 380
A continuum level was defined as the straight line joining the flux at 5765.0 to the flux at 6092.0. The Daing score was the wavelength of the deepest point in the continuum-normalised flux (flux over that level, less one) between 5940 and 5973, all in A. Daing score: 5955.5 A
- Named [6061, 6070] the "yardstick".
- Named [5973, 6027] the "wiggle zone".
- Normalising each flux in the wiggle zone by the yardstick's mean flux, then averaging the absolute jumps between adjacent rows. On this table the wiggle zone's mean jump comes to 0.096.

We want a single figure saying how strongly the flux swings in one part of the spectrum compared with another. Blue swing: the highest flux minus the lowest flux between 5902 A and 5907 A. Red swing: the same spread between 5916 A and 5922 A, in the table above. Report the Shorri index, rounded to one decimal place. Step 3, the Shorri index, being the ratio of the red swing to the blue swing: 3.5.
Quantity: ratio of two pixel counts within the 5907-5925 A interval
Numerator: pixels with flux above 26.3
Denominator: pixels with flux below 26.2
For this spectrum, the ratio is 0.50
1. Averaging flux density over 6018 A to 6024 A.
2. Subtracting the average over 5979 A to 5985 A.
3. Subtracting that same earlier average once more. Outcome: -33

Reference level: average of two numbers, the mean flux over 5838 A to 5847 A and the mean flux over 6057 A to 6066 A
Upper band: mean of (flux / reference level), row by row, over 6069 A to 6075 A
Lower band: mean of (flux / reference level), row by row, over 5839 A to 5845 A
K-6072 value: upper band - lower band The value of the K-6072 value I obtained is -0.13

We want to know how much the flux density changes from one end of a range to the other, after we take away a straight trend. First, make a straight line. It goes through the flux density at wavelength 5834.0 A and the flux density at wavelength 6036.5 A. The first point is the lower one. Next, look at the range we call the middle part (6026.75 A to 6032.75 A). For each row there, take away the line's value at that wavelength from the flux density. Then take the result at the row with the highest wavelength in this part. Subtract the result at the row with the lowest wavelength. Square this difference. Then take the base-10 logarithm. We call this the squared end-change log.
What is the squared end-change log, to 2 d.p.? 1.55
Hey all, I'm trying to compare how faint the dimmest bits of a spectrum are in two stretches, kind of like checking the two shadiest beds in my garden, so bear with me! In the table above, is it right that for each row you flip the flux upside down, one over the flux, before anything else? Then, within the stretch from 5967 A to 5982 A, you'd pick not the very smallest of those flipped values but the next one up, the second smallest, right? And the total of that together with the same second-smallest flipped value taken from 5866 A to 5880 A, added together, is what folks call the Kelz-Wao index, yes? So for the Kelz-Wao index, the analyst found 0.0697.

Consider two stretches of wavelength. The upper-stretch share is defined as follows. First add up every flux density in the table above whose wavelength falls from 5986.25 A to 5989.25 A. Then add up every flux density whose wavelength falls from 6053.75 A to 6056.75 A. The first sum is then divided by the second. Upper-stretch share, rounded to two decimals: 0.95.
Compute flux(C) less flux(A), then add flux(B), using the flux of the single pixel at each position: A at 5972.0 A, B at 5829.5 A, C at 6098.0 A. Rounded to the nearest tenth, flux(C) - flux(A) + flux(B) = 27.5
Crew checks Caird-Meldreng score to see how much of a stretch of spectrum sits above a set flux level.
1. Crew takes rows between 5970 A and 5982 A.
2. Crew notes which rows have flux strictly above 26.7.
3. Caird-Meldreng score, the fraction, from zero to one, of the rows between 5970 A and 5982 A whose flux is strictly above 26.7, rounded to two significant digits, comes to 0.50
